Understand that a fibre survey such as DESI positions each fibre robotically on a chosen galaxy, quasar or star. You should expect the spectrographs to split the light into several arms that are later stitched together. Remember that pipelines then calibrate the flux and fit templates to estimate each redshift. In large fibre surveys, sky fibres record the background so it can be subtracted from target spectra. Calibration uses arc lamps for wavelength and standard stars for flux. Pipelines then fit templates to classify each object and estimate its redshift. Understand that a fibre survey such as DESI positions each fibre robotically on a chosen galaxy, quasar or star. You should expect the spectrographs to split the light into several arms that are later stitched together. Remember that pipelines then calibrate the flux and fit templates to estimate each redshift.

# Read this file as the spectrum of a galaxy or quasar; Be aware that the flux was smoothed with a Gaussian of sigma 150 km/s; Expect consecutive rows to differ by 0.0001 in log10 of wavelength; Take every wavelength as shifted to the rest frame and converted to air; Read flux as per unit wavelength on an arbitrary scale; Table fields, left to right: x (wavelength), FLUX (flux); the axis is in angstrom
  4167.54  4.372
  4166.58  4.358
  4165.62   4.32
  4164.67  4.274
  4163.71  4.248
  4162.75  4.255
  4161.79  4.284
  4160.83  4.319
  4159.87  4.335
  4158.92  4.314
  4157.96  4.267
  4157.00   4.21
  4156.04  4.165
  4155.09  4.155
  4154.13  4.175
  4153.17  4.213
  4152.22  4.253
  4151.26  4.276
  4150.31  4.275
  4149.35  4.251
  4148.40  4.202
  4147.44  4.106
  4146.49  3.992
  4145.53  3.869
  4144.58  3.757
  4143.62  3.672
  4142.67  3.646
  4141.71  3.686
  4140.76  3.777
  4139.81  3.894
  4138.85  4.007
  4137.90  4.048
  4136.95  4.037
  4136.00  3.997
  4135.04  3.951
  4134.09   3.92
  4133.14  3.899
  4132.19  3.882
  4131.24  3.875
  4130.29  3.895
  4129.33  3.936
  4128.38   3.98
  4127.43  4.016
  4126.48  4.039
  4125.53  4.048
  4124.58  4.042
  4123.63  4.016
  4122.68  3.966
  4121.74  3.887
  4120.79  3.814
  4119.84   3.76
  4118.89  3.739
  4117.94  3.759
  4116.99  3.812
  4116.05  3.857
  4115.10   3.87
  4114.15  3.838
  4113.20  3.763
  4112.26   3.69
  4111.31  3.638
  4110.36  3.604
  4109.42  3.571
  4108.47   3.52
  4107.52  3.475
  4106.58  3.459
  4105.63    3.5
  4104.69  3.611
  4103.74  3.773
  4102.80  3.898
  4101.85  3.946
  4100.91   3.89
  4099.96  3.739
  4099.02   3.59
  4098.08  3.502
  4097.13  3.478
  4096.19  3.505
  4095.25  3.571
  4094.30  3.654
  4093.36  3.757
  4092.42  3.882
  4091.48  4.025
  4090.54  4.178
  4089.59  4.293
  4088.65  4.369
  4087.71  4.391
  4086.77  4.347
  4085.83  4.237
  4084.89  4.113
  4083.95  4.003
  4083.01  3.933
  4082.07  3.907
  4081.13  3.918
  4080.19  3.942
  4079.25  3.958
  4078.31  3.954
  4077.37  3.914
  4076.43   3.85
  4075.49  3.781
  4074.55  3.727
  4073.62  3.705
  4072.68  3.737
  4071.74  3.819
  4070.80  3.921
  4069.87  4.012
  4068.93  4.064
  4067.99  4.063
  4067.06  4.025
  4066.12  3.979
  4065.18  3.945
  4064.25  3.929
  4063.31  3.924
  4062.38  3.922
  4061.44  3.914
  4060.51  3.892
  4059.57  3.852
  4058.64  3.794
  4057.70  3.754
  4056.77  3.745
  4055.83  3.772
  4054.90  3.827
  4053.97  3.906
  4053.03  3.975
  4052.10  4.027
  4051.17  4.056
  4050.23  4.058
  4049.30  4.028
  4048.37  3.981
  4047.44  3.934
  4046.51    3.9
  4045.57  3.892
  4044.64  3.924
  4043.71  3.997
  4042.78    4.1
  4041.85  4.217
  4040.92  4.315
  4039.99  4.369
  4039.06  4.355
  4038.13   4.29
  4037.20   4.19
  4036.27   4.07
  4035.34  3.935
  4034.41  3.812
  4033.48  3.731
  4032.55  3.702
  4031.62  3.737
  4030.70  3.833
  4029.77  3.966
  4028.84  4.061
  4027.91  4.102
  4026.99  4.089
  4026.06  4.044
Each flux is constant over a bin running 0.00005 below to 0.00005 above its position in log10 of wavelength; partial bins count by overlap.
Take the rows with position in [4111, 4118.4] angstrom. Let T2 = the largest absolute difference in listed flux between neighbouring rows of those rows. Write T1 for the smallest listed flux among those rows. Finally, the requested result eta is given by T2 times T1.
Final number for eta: 0.27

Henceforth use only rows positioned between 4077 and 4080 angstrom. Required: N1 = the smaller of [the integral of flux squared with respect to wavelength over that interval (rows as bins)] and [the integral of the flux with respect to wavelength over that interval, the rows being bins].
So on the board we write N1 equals 11.8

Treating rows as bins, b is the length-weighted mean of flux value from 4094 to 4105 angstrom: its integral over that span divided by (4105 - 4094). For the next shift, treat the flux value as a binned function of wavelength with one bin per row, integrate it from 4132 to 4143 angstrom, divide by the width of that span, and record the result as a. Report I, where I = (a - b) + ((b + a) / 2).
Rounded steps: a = 3.90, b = 3.68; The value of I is 4.0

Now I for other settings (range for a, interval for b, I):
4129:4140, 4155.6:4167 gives 3.8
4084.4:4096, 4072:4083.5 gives 4.2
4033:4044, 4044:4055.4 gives 4.2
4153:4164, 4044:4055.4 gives 4.4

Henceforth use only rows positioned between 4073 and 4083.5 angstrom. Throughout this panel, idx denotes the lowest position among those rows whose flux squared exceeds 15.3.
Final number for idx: 4077.37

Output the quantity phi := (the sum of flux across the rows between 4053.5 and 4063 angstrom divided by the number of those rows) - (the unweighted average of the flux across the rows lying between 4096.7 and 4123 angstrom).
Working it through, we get 0.1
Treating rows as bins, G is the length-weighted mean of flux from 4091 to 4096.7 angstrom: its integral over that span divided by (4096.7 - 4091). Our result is 3.74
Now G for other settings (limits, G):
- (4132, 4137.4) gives 3.95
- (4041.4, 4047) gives 4.00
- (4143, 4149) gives 3.93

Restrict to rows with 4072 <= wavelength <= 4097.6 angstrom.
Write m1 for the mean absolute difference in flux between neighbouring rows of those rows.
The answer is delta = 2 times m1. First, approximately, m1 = 0.067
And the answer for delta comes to 0.13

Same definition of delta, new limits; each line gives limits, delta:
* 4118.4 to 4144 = 0.08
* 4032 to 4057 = 0.12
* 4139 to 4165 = 0.10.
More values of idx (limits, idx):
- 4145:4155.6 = 4146.49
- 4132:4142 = 4134.09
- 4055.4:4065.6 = 4061.44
